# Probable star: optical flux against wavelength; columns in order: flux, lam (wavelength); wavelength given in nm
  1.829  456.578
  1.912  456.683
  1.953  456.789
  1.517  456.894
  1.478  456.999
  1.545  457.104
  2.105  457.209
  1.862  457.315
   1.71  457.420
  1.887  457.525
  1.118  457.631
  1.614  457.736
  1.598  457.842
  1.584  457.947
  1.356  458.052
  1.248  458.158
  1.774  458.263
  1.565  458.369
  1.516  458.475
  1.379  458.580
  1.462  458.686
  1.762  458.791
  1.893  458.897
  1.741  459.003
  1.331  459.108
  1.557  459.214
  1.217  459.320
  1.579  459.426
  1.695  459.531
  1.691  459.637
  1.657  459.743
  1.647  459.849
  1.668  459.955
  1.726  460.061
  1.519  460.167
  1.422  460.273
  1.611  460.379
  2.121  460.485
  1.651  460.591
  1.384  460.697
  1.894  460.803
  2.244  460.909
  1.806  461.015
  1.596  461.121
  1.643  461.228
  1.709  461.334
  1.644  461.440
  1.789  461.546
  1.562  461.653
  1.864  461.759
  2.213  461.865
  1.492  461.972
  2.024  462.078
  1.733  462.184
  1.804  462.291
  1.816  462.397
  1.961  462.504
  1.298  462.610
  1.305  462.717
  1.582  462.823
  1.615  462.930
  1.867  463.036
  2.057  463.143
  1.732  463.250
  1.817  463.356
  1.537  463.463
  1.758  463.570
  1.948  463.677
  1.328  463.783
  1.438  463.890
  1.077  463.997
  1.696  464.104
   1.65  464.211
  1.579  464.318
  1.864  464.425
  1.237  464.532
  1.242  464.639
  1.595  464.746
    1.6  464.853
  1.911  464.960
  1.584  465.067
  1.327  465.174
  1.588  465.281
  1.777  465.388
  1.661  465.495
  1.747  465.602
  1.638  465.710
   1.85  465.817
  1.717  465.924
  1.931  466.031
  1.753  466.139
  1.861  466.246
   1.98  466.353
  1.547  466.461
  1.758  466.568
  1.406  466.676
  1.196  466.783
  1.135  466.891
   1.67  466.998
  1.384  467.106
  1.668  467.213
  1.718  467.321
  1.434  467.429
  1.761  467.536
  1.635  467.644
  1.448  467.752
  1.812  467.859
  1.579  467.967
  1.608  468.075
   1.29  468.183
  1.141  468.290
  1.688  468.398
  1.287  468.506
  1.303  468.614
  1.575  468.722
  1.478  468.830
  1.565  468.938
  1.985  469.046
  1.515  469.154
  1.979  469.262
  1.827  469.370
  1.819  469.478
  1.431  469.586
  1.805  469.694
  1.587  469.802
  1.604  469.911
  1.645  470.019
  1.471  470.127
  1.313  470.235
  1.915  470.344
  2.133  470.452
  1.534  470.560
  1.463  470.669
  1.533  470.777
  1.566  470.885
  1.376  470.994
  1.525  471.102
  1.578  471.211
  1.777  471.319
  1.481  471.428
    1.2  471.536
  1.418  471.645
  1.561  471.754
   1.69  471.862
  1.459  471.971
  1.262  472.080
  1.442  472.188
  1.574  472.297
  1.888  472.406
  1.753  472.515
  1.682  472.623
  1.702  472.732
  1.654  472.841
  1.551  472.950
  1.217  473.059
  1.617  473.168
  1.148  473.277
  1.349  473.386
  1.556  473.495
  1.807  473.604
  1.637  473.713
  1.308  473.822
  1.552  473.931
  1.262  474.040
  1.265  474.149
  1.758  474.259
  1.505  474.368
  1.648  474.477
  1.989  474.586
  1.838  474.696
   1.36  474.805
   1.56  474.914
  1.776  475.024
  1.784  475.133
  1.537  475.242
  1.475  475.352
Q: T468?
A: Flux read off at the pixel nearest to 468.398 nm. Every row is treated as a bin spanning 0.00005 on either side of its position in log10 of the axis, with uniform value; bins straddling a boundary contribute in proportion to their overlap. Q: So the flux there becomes 1.688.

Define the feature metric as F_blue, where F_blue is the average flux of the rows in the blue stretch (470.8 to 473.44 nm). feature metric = 1.52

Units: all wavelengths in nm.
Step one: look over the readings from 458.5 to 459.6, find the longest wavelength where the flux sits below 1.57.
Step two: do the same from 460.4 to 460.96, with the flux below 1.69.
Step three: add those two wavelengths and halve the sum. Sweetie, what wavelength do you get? 460.01 nm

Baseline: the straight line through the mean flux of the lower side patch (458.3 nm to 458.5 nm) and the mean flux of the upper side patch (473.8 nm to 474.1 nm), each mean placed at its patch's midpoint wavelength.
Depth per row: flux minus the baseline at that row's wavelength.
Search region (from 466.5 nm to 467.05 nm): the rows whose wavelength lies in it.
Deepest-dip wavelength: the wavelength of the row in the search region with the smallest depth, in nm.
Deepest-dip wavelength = 466.891 nm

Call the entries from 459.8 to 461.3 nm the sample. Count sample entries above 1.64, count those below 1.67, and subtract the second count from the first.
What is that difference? 0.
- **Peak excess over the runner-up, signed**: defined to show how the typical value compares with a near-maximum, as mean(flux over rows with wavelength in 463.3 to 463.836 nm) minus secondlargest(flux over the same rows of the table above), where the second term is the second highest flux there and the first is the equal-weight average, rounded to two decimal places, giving -0.14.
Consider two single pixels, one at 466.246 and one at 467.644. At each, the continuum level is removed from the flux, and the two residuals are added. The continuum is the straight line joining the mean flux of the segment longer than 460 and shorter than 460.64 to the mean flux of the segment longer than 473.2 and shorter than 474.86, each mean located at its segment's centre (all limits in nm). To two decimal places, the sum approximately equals 0.28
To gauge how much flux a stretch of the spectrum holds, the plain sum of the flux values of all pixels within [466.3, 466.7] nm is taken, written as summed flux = 6.7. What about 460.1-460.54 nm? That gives 6.7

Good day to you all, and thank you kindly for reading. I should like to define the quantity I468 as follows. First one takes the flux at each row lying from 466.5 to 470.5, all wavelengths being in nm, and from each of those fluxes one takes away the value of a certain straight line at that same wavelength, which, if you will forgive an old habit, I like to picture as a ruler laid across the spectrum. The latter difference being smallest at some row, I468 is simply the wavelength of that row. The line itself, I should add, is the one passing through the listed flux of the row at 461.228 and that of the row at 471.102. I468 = 466.891 nm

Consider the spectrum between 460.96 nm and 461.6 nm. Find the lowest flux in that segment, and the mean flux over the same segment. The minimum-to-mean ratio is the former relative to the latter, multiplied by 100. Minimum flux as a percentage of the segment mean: 94.0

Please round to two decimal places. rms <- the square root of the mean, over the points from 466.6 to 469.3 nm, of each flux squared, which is 1.55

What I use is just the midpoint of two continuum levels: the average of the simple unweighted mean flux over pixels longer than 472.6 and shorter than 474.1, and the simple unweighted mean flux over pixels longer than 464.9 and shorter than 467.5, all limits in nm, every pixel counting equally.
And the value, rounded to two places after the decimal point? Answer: 1.57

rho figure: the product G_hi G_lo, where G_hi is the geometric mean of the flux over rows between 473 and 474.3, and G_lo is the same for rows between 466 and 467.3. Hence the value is 2.28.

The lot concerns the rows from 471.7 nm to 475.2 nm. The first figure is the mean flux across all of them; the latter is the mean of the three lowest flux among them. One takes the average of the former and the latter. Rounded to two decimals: 1.39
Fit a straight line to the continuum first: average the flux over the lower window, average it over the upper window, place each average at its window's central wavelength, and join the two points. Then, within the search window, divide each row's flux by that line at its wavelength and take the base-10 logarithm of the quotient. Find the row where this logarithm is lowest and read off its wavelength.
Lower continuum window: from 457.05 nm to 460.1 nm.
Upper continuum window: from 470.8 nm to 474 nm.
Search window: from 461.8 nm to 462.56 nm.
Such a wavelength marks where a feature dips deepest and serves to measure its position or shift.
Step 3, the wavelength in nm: 461.972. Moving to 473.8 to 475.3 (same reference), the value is 474.040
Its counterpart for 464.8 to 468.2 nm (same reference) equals 466.891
